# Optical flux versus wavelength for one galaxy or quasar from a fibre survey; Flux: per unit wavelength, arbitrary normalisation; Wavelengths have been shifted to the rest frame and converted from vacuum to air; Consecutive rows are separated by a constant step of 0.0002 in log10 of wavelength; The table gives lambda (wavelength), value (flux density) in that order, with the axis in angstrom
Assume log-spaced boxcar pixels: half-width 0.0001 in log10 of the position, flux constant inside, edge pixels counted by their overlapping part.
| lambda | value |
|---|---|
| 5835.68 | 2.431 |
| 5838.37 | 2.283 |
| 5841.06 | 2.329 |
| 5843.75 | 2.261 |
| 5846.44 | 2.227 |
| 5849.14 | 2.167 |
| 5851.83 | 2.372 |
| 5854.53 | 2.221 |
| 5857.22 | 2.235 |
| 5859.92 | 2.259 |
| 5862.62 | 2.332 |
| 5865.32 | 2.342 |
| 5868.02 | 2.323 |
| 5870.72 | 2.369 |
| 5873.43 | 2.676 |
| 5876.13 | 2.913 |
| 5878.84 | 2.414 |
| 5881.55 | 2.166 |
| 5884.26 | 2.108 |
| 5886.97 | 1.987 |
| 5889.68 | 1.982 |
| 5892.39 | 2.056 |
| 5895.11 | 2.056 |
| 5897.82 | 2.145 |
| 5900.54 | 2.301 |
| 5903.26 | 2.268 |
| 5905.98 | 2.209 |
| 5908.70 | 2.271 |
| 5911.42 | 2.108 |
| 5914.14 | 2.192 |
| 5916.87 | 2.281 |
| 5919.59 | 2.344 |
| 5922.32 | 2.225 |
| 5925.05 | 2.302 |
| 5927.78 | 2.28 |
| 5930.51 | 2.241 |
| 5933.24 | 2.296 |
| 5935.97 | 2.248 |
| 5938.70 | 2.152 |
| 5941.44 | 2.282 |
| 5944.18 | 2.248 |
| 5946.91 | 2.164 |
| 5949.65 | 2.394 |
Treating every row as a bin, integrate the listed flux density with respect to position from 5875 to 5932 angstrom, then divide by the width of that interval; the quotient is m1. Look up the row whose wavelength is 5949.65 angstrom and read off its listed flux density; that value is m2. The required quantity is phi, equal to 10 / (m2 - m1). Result 60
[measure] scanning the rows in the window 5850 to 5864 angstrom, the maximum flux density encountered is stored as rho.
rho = 2.372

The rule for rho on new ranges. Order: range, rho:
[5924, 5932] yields 2.302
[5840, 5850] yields 2.329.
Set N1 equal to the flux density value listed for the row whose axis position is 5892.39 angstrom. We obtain 2.056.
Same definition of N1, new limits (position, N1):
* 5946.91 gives 2.164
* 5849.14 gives 2.167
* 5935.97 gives 2.248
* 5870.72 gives 2.369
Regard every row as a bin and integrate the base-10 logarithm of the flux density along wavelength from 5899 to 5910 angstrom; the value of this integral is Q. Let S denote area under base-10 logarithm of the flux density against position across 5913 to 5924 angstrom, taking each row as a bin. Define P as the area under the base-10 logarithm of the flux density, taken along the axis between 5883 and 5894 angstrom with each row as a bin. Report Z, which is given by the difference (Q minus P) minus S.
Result -3.4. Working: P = 3.39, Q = 3.89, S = 3.90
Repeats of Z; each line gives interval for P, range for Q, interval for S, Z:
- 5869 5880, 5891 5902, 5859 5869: -4.5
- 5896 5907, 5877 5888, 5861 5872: -4.1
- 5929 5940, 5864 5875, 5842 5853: -3.5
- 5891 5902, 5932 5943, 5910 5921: -3.6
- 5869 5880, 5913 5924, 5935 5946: -4.5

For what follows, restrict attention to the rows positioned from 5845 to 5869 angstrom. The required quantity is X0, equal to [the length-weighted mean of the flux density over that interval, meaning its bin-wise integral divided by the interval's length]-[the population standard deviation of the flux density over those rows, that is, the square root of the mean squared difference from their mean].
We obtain 2.21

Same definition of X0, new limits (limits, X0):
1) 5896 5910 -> 2.18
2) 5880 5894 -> 1.99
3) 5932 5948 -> 2.18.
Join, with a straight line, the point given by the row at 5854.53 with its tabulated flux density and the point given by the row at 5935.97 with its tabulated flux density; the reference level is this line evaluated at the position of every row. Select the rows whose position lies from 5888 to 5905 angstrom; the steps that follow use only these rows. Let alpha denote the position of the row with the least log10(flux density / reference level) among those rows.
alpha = 5889.68 angstrom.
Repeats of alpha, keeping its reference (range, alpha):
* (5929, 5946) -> 5938.70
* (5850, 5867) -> 5854.53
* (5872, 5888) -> 5886.97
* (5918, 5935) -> 5922.32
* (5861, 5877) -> 5868.02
